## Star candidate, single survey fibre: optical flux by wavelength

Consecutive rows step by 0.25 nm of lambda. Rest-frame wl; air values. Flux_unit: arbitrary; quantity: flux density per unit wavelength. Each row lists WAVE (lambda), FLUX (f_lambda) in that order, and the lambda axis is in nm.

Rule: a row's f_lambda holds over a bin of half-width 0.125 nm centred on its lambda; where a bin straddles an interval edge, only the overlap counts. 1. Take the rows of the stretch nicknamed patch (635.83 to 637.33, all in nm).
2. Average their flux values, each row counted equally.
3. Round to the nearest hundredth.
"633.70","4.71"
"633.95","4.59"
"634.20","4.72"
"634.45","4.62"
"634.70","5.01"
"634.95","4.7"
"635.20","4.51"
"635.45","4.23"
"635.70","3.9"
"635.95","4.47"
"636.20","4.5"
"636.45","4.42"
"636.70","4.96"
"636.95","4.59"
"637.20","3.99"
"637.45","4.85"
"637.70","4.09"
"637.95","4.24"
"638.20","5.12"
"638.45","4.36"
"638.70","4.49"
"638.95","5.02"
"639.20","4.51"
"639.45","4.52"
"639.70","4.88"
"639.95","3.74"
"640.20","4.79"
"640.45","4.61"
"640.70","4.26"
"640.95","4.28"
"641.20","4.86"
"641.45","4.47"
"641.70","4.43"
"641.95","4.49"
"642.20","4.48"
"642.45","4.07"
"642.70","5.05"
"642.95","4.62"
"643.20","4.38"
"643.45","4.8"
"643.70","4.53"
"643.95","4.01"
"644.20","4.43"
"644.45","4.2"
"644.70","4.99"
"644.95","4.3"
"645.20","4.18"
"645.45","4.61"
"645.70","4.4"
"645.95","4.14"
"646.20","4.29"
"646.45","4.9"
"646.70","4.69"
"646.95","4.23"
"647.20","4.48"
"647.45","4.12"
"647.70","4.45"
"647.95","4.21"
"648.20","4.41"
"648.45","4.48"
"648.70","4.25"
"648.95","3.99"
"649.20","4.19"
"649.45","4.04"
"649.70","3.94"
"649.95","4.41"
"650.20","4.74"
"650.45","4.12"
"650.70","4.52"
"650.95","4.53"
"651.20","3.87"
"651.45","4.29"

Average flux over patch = 4.49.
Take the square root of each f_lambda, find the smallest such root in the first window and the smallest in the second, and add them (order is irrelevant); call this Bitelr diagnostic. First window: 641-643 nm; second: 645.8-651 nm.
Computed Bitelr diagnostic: 4.00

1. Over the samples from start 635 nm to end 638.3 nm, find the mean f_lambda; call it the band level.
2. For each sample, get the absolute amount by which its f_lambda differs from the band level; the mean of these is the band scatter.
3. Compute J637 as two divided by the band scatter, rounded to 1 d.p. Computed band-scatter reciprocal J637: 7.1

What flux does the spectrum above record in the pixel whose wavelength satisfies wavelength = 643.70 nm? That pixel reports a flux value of 4.53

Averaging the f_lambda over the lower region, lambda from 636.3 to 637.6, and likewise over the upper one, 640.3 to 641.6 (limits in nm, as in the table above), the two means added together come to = 9.1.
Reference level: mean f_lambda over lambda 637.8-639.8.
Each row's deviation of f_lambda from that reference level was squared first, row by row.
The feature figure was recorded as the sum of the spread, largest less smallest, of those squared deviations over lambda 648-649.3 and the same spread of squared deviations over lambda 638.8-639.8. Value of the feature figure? 0.53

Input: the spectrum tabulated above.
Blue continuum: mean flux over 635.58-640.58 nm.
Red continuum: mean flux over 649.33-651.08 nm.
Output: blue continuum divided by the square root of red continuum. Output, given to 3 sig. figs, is 2.16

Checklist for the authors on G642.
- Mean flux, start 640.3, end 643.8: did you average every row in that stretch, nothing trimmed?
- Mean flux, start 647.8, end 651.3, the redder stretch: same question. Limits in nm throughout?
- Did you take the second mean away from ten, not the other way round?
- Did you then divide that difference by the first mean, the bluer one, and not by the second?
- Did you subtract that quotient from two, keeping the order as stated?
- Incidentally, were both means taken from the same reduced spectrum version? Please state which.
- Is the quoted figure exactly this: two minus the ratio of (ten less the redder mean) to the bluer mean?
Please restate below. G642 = 0.73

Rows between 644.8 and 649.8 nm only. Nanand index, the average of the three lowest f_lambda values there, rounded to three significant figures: 3.99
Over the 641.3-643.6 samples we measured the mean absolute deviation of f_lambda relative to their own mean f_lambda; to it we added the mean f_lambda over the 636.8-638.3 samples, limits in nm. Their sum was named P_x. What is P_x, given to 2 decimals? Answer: 4.67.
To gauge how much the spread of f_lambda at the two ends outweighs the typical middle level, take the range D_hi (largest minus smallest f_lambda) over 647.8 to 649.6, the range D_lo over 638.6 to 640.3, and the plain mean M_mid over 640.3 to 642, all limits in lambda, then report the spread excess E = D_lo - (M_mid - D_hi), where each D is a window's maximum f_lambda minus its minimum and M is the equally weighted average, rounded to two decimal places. -2.72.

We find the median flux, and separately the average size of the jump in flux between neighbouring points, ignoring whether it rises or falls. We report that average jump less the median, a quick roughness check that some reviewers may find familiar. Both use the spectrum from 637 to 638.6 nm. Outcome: -3.62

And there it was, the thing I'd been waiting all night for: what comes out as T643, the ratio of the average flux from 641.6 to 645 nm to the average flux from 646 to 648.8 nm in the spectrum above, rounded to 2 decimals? 1.02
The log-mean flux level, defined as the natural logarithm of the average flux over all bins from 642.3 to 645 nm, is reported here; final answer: 1.50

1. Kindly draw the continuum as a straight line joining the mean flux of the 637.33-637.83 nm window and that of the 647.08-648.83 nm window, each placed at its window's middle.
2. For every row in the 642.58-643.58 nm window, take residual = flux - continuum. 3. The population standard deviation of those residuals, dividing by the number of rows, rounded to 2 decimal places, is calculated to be 0.24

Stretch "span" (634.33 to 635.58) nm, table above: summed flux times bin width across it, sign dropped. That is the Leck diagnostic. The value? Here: 5.8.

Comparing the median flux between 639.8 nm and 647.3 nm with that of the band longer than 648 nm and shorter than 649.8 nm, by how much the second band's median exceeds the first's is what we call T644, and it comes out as -0.26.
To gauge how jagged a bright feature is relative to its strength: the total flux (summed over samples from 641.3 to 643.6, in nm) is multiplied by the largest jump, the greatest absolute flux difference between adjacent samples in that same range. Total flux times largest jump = 40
